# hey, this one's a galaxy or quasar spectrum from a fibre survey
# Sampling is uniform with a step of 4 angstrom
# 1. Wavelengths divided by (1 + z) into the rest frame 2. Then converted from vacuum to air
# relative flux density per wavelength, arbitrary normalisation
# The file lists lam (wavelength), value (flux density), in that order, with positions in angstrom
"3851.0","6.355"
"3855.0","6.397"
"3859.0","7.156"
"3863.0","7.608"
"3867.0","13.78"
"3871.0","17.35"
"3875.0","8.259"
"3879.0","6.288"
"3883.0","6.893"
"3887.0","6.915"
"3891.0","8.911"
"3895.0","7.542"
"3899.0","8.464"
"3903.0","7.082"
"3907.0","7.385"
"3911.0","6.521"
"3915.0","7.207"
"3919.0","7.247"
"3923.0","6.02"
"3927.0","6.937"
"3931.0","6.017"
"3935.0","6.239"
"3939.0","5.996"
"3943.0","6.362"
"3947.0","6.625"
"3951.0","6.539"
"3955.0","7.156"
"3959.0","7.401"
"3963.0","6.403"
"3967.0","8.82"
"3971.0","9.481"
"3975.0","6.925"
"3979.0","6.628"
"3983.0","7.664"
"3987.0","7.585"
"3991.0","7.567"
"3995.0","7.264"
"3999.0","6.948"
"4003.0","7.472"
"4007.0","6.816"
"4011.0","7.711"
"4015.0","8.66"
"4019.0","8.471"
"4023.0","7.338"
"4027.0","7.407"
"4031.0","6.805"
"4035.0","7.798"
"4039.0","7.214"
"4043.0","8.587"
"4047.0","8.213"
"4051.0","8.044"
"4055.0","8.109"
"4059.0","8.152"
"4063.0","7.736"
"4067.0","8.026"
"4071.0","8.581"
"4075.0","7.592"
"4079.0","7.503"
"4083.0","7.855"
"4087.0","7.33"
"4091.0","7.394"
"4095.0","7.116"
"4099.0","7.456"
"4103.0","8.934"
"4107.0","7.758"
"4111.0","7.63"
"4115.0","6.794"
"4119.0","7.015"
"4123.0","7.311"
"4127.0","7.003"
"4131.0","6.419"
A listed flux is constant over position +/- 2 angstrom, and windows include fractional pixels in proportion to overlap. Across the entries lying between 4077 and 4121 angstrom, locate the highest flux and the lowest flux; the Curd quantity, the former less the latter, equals 2.14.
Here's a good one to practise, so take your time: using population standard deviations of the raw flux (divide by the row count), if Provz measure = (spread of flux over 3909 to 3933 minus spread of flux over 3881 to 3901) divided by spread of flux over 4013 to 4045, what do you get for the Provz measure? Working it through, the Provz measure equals -0.46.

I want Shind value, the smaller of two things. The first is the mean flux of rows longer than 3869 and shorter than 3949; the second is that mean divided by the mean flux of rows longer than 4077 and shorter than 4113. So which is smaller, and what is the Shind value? 0.98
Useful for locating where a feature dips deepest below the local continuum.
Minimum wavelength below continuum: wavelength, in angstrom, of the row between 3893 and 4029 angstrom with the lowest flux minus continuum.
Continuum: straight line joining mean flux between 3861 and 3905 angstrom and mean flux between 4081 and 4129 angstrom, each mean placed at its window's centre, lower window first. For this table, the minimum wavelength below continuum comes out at 3923.0 angstrom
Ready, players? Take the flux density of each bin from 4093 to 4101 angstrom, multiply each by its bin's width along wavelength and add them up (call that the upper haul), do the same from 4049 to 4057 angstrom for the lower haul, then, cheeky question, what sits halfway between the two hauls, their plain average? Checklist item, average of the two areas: 61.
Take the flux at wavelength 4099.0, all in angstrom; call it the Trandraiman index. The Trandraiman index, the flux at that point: 7.456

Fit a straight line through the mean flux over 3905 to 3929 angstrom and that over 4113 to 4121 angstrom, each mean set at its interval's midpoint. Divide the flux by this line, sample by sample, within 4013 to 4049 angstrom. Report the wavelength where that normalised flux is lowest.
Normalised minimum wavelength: 4031.0 angstrom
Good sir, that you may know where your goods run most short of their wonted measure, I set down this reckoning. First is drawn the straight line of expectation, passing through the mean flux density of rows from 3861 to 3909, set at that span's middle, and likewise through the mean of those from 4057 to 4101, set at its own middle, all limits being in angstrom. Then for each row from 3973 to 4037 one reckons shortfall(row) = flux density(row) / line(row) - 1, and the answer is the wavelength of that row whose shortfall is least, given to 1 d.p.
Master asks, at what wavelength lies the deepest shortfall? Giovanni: 3979.0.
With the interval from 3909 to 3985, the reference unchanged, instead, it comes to 3923.0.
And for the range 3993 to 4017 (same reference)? 4007.0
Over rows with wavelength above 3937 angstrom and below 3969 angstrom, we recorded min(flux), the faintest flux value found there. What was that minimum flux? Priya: 5.996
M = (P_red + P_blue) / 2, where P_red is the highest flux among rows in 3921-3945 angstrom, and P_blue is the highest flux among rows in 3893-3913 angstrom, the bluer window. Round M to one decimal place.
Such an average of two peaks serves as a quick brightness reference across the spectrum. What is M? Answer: 7.7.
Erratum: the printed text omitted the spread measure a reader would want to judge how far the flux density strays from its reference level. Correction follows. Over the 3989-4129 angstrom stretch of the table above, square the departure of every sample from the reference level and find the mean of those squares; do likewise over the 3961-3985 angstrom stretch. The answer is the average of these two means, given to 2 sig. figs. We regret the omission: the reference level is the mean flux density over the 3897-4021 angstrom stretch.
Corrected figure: 1.0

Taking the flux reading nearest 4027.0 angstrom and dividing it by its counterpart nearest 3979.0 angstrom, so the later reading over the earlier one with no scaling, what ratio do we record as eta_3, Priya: 1.118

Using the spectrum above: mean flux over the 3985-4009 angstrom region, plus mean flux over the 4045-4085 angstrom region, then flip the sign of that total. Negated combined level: -15.3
